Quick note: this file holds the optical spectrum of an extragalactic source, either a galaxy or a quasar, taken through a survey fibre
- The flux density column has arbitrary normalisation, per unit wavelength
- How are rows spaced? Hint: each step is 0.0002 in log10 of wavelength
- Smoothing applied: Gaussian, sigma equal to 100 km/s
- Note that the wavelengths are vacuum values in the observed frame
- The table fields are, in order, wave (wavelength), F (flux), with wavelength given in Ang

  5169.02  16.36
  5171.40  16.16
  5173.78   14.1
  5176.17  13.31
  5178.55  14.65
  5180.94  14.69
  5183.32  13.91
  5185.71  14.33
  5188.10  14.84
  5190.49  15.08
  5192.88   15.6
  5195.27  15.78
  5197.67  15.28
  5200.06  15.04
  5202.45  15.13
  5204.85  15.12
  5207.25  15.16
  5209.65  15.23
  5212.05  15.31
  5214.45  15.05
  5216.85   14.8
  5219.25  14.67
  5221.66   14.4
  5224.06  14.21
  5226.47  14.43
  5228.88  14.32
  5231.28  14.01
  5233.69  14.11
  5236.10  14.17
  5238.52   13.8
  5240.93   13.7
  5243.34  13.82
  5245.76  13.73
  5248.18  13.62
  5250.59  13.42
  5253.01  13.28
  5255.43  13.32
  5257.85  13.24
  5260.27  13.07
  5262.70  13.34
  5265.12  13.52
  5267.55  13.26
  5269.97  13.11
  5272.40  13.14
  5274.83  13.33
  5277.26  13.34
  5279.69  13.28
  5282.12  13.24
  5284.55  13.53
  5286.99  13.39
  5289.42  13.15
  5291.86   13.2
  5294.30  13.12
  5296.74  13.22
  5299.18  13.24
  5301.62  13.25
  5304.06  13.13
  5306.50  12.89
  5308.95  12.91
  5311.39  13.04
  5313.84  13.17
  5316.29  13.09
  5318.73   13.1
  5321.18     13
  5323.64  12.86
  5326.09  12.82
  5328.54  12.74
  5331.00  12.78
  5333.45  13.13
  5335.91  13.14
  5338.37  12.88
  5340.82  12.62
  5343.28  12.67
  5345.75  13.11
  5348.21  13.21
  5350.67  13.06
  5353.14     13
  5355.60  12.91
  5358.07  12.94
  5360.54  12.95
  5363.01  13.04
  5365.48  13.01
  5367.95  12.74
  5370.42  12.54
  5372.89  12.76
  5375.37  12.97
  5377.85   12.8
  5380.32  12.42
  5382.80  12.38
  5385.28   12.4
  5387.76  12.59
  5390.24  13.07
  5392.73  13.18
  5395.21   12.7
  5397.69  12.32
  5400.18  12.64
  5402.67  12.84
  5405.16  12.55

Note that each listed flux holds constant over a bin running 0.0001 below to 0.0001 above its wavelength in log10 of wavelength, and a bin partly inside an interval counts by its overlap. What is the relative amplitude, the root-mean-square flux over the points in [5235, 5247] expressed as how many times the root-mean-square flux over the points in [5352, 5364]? 1.07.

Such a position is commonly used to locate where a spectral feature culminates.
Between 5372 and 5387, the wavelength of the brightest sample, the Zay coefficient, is 5375.37 Ang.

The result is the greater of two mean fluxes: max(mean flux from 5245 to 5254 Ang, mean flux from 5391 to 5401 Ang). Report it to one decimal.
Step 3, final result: 13.5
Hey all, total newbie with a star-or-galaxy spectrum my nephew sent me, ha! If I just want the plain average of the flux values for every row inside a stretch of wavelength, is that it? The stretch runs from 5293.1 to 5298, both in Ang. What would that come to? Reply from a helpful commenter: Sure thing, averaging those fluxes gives 13.2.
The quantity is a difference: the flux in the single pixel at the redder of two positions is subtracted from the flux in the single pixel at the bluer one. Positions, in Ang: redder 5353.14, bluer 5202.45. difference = 2.1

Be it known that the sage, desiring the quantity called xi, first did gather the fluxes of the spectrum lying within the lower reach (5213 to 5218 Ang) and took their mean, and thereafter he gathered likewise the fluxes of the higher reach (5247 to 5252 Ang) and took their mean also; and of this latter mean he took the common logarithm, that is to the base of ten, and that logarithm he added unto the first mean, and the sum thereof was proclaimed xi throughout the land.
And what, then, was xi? 16.1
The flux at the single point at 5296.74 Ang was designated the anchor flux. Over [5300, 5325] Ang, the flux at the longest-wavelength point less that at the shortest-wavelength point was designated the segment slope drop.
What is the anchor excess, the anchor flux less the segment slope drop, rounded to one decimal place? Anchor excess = 13.6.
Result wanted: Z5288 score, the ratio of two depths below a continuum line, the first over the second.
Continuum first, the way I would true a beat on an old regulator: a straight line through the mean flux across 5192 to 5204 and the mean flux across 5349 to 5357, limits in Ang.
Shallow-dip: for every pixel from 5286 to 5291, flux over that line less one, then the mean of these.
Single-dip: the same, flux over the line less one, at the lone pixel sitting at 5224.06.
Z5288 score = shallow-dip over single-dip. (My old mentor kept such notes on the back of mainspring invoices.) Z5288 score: 1.0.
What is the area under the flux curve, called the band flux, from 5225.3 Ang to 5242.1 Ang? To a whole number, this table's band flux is 237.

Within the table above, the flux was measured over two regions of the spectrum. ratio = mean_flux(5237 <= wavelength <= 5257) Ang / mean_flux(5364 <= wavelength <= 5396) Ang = 1.07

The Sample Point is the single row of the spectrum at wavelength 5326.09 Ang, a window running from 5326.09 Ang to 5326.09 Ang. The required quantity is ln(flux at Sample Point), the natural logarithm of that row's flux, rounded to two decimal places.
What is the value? 2.55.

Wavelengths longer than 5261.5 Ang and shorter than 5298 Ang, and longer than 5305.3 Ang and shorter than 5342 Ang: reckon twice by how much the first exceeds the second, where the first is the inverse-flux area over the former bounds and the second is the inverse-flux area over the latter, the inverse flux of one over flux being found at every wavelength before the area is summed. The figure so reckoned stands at -0.2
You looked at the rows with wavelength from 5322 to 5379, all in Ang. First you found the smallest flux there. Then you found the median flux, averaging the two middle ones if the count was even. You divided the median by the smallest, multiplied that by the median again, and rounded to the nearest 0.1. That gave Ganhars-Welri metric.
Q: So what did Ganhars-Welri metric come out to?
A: 13.3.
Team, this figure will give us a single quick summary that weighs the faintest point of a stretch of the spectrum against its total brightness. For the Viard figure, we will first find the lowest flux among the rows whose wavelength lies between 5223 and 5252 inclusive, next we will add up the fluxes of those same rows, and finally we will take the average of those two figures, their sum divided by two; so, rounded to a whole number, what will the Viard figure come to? 90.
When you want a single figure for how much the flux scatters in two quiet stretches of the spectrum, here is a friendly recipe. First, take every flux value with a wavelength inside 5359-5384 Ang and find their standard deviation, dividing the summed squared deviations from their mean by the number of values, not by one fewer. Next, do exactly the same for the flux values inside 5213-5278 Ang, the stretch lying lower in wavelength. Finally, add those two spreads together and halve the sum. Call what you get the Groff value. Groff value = 0.39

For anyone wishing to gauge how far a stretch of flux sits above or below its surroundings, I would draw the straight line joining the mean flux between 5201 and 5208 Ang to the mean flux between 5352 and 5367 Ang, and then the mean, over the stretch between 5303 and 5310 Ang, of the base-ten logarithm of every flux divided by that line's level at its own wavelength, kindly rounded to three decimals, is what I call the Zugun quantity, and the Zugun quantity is -0.024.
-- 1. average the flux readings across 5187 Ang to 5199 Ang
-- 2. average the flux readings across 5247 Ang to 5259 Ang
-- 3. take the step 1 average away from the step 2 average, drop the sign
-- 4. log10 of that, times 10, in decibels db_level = 3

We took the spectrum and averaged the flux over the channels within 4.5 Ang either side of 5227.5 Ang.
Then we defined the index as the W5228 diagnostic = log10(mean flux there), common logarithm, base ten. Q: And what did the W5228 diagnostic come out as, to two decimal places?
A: 1.15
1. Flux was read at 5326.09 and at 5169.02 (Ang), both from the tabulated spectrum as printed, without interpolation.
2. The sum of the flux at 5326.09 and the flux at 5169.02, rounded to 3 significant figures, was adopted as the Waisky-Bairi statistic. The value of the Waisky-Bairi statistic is 29.2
